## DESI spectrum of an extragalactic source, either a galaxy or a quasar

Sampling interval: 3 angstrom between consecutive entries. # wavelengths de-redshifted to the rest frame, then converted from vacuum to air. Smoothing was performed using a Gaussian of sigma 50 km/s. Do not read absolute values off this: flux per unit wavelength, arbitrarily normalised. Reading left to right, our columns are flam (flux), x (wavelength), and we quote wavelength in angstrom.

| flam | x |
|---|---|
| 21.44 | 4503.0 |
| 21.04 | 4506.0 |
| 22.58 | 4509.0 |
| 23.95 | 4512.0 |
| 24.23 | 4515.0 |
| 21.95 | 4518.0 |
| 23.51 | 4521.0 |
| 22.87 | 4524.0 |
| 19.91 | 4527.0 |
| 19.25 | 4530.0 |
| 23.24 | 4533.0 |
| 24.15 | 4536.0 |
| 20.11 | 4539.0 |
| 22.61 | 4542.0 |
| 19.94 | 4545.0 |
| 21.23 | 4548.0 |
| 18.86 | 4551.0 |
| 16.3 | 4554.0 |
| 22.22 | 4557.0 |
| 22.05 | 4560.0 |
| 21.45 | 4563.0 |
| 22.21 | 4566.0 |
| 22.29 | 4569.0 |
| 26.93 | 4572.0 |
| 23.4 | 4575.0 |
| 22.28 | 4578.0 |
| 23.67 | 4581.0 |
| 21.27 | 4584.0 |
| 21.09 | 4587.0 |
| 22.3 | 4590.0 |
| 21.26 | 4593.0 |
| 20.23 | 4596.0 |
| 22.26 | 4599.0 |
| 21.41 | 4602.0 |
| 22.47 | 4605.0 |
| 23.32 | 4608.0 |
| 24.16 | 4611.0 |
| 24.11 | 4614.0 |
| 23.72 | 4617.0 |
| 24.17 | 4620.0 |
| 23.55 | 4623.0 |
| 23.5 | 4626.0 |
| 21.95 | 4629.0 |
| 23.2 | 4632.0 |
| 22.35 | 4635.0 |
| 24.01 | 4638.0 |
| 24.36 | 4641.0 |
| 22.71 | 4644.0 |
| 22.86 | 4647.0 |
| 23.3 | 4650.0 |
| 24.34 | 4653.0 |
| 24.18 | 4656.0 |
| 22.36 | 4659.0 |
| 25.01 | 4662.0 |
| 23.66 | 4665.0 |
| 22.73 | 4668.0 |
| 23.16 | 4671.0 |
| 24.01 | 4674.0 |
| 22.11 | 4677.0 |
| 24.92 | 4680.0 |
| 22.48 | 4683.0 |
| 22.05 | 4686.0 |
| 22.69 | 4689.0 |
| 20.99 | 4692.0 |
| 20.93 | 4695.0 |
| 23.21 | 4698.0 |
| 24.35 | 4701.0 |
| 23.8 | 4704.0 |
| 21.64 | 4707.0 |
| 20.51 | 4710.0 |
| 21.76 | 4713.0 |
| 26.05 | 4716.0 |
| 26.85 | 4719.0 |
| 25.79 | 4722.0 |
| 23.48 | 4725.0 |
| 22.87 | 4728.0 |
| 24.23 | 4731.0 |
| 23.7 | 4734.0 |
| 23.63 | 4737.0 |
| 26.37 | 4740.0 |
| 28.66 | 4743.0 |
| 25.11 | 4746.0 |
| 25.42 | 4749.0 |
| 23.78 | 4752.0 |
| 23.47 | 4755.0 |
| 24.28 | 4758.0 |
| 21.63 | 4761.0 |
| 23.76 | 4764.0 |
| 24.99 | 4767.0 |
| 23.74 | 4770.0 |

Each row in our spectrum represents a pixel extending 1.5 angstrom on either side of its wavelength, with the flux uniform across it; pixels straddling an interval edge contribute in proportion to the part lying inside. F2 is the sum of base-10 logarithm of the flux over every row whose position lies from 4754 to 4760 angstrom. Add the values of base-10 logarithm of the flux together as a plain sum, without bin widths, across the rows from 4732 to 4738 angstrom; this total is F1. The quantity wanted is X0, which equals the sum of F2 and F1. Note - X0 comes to 5.50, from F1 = 2.75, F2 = 2.76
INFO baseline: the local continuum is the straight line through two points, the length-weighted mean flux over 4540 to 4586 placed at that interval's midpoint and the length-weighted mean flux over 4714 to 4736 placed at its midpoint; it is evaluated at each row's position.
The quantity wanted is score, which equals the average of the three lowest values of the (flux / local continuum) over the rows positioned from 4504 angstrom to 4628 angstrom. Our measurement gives 0.845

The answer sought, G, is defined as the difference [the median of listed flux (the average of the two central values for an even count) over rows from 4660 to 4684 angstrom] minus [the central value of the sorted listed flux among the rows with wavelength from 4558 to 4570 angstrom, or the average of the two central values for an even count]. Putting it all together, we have 1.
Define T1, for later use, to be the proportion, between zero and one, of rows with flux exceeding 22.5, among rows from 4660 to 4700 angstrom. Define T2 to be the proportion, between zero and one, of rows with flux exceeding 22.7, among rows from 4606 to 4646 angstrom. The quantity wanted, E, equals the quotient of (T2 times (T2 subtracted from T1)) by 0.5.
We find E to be -0.39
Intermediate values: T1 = 0.6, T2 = 0.85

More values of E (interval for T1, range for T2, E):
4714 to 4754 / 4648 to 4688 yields 0.43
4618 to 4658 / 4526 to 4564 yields 0.21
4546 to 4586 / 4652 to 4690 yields -0.47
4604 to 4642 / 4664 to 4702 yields 0.25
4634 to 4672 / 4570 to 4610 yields 0.33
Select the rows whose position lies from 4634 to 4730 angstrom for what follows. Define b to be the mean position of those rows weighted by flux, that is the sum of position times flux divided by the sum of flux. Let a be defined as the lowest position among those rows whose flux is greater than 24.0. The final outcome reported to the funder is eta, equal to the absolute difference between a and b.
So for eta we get 43.6 angstrom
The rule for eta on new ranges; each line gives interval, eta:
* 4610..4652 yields 19.4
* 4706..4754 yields 14.1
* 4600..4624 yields 1.7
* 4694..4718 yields 4.6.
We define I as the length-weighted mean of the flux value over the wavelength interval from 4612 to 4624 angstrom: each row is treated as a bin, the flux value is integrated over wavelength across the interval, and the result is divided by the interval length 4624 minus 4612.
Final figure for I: 23.9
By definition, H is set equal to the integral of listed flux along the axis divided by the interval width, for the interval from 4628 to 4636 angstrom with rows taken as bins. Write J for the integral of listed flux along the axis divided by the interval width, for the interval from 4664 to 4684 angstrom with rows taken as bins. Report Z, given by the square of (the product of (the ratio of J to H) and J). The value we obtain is 581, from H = 22.5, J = 23.31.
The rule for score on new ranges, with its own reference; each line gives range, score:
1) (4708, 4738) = 0.887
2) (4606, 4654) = 0.969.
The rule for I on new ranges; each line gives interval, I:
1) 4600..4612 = 22.8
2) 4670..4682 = 23.5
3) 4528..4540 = 21.7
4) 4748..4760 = 24.1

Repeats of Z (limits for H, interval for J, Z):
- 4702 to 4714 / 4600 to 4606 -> 476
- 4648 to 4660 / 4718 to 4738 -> 630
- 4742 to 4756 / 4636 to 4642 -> 523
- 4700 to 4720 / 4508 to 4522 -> 531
